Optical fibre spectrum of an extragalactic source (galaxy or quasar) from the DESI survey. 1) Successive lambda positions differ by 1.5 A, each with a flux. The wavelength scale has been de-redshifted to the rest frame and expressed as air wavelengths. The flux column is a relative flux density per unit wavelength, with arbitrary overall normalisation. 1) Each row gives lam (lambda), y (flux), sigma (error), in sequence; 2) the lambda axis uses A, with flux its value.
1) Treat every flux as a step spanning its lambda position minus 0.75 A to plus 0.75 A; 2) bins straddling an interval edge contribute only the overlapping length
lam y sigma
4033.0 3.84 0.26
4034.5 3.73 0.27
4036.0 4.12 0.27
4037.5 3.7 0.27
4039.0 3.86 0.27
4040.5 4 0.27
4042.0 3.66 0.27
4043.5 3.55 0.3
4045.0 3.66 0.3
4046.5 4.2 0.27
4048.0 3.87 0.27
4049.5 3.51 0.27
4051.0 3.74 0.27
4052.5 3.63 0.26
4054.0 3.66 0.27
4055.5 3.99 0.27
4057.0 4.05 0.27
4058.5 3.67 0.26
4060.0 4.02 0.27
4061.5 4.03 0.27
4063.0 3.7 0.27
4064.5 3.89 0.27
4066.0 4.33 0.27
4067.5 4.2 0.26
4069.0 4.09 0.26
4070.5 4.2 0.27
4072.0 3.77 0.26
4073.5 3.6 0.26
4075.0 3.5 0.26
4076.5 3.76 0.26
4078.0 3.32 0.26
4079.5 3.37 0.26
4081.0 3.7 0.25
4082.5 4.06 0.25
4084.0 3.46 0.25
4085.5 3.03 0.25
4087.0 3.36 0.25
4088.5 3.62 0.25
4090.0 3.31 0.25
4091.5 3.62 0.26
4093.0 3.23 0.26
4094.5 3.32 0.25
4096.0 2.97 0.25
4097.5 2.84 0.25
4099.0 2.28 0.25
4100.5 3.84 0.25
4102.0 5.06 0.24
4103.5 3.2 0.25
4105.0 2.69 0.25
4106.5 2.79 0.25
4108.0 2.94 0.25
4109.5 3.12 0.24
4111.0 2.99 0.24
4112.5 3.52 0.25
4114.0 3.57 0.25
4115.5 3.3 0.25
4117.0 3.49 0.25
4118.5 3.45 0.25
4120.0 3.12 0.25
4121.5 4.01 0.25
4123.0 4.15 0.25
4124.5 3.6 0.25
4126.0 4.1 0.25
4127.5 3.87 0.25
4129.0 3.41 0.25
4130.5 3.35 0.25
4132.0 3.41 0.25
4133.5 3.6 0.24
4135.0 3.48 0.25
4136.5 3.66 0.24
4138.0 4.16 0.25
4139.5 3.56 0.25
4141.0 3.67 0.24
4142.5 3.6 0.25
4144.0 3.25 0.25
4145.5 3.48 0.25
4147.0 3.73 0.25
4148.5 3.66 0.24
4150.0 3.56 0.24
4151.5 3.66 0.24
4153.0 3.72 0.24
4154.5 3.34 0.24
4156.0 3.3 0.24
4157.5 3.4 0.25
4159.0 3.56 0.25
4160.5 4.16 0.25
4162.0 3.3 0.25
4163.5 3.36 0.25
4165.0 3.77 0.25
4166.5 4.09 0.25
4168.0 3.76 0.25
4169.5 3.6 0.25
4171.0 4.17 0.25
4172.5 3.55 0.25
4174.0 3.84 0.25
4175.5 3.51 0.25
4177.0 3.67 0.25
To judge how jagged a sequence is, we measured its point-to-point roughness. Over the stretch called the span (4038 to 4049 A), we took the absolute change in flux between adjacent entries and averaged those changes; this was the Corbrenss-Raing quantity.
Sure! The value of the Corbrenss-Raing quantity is 0.26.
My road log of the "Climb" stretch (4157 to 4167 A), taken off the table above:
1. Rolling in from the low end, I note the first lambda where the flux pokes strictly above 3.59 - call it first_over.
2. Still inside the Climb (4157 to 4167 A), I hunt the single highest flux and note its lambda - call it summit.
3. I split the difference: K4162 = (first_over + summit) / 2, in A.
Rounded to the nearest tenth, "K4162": 4160.5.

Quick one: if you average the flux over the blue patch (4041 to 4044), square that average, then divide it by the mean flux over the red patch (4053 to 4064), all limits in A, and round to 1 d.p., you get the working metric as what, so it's 3.4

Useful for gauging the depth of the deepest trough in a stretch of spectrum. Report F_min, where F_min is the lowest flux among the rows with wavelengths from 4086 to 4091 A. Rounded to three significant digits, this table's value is 3.31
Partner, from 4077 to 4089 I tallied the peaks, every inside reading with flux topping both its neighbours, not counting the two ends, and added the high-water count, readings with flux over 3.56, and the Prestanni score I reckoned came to 4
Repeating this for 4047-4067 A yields 15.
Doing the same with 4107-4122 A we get 5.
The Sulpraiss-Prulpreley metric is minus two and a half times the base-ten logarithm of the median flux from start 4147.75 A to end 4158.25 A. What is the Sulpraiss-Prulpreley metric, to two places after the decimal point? -1.38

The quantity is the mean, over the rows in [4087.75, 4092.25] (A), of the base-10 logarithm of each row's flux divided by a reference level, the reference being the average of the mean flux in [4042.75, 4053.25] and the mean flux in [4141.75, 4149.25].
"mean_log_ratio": -0.015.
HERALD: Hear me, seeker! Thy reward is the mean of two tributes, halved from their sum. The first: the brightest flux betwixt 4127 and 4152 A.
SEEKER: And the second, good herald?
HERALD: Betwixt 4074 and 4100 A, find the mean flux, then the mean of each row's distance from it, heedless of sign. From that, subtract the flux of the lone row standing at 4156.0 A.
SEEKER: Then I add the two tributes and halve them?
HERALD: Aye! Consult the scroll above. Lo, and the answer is 0.57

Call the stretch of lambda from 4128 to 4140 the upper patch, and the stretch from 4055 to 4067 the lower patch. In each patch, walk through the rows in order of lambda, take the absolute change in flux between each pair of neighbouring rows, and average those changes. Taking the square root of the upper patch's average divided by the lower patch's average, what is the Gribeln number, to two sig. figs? 0.99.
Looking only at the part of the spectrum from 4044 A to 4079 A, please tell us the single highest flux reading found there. 4.33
